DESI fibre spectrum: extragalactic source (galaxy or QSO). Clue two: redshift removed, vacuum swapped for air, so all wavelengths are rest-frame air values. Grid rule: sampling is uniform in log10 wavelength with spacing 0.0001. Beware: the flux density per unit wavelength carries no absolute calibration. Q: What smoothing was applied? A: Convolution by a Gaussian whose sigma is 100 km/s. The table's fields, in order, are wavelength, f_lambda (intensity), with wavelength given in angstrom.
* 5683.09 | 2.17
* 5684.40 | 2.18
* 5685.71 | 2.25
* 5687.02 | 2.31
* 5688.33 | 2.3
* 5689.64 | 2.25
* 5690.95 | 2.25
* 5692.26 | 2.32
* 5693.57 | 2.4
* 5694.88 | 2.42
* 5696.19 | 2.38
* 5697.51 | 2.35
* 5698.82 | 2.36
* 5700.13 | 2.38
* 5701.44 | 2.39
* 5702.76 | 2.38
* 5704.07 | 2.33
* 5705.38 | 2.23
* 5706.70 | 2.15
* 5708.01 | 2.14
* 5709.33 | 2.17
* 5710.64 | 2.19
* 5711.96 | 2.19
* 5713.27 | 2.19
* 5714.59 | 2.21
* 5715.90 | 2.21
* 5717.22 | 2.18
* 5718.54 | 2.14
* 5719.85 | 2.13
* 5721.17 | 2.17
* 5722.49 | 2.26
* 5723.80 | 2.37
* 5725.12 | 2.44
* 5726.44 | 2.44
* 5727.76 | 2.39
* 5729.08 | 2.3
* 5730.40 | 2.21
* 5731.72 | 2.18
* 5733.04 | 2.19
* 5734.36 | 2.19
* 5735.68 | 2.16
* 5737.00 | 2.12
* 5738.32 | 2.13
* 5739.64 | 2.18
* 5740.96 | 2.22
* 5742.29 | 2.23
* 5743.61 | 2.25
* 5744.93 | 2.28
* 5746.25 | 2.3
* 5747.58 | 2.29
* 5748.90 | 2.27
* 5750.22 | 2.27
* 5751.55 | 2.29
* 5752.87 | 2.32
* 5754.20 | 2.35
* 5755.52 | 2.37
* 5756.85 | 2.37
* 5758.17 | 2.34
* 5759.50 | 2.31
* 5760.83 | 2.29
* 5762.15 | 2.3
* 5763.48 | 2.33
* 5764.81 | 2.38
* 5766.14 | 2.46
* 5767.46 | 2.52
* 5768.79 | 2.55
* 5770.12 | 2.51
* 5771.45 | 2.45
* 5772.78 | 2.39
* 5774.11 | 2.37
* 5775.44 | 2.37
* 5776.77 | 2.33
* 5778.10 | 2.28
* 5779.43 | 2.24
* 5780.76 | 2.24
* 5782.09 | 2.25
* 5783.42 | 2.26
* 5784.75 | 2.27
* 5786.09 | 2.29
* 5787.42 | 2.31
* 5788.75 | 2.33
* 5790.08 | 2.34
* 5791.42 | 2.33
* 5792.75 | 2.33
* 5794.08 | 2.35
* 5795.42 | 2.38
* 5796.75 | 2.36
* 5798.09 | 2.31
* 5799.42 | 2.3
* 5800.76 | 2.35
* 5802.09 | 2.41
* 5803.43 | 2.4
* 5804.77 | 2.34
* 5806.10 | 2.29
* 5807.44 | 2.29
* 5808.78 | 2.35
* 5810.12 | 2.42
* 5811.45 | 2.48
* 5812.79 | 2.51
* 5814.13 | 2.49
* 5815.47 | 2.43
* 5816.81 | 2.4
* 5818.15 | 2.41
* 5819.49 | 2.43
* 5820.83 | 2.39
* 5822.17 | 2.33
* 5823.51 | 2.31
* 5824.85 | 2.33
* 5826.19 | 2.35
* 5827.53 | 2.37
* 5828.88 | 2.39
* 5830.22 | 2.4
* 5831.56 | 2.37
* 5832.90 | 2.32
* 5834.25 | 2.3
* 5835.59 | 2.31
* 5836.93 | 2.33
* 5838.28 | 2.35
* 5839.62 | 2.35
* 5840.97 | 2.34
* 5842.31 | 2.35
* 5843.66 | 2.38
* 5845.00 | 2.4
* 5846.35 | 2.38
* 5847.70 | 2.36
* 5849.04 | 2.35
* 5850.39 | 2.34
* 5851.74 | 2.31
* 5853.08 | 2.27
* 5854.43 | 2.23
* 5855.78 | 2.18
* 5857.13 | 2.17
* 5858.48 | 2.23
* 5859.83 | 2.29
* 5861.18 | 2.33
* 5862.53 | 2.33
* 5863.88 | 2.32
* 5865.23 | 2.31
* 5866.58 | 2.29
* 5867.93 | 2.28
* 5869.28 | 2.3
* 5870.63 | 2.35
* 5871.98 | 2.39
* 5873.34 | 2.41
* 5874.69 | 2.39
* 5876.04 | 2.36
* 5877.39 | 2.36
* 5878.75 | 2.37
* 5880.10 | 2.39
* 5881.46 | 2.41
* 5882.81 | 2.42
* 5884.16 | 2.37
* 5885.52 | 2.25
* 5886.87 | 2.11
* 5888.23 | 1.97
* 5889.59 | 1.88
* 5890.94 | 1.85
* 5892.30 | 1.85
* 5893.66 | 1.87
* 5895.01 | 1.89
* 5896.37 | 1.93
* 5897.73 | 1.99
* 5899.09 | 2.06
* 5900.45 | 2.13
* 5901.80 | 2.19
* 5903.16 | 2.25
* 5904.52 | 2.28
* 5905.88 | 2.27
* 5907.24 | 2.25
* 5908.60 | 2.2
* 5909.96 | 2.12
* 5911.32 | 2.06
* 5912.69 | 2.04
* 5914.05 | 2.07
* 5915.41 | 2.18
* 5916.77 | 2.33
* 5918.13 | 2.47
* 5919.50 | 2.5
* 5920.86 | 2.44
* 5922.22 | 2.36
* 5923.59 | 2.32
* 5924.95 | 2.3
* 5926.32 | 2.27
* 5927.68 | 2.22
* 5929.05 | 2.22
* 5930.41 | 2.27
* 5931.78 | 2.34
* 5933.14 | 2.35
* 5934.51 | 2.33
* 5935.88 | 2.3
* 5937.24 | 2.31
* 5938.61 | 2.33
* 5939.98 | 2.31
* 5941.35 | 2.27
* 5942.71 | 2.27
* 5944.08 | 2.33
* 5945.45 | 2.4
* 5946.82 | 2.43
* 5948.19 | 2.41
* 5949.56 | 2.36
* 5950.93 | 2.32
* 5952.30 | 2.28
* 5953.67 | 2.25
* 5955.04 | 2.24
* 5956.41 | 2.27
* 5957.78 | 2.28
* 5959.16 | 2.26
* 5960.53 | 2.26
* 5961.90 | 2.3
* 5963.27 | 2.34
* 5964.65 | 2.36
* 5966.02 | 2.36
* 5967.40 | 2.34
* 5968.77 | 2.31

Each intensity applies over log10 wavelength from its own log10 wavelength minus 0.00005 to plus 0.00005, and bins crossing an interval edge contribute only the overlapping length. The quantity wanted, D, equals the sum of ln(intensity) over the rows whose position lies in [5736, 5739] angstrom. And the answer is 1.51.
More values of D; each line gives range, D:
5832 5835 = 1.67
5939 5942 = 1.66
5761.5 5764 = 1.68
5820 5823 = 1.72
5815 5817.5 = 1.76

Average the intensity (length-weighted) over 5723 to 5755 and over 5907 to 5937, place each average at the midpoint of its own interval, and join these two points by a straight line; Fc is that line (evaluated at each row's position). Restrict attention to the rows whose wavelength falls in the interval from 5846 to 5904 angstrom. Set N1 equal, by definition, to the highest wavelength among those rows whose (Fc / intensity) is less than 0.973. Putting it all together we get 5884.16 angstrom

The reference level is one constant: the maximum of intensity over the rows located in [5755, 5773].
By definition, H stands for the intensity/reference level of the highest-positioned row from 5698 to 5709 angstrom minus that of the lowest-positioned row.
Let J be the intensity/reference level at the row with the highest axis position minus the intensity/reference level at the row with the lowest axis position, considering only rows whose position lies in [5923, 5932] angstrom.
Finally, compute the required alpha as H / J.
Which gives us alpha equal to -11.0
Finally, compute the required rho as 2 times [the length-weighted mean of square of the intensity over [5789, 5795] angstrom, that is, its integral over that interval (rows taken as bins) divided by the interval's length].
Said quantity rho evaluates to 10.9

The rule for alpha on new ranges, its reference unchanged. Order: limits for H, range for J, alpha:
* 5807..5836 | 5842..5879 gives 1.0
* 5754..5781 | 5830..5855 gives 0.6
